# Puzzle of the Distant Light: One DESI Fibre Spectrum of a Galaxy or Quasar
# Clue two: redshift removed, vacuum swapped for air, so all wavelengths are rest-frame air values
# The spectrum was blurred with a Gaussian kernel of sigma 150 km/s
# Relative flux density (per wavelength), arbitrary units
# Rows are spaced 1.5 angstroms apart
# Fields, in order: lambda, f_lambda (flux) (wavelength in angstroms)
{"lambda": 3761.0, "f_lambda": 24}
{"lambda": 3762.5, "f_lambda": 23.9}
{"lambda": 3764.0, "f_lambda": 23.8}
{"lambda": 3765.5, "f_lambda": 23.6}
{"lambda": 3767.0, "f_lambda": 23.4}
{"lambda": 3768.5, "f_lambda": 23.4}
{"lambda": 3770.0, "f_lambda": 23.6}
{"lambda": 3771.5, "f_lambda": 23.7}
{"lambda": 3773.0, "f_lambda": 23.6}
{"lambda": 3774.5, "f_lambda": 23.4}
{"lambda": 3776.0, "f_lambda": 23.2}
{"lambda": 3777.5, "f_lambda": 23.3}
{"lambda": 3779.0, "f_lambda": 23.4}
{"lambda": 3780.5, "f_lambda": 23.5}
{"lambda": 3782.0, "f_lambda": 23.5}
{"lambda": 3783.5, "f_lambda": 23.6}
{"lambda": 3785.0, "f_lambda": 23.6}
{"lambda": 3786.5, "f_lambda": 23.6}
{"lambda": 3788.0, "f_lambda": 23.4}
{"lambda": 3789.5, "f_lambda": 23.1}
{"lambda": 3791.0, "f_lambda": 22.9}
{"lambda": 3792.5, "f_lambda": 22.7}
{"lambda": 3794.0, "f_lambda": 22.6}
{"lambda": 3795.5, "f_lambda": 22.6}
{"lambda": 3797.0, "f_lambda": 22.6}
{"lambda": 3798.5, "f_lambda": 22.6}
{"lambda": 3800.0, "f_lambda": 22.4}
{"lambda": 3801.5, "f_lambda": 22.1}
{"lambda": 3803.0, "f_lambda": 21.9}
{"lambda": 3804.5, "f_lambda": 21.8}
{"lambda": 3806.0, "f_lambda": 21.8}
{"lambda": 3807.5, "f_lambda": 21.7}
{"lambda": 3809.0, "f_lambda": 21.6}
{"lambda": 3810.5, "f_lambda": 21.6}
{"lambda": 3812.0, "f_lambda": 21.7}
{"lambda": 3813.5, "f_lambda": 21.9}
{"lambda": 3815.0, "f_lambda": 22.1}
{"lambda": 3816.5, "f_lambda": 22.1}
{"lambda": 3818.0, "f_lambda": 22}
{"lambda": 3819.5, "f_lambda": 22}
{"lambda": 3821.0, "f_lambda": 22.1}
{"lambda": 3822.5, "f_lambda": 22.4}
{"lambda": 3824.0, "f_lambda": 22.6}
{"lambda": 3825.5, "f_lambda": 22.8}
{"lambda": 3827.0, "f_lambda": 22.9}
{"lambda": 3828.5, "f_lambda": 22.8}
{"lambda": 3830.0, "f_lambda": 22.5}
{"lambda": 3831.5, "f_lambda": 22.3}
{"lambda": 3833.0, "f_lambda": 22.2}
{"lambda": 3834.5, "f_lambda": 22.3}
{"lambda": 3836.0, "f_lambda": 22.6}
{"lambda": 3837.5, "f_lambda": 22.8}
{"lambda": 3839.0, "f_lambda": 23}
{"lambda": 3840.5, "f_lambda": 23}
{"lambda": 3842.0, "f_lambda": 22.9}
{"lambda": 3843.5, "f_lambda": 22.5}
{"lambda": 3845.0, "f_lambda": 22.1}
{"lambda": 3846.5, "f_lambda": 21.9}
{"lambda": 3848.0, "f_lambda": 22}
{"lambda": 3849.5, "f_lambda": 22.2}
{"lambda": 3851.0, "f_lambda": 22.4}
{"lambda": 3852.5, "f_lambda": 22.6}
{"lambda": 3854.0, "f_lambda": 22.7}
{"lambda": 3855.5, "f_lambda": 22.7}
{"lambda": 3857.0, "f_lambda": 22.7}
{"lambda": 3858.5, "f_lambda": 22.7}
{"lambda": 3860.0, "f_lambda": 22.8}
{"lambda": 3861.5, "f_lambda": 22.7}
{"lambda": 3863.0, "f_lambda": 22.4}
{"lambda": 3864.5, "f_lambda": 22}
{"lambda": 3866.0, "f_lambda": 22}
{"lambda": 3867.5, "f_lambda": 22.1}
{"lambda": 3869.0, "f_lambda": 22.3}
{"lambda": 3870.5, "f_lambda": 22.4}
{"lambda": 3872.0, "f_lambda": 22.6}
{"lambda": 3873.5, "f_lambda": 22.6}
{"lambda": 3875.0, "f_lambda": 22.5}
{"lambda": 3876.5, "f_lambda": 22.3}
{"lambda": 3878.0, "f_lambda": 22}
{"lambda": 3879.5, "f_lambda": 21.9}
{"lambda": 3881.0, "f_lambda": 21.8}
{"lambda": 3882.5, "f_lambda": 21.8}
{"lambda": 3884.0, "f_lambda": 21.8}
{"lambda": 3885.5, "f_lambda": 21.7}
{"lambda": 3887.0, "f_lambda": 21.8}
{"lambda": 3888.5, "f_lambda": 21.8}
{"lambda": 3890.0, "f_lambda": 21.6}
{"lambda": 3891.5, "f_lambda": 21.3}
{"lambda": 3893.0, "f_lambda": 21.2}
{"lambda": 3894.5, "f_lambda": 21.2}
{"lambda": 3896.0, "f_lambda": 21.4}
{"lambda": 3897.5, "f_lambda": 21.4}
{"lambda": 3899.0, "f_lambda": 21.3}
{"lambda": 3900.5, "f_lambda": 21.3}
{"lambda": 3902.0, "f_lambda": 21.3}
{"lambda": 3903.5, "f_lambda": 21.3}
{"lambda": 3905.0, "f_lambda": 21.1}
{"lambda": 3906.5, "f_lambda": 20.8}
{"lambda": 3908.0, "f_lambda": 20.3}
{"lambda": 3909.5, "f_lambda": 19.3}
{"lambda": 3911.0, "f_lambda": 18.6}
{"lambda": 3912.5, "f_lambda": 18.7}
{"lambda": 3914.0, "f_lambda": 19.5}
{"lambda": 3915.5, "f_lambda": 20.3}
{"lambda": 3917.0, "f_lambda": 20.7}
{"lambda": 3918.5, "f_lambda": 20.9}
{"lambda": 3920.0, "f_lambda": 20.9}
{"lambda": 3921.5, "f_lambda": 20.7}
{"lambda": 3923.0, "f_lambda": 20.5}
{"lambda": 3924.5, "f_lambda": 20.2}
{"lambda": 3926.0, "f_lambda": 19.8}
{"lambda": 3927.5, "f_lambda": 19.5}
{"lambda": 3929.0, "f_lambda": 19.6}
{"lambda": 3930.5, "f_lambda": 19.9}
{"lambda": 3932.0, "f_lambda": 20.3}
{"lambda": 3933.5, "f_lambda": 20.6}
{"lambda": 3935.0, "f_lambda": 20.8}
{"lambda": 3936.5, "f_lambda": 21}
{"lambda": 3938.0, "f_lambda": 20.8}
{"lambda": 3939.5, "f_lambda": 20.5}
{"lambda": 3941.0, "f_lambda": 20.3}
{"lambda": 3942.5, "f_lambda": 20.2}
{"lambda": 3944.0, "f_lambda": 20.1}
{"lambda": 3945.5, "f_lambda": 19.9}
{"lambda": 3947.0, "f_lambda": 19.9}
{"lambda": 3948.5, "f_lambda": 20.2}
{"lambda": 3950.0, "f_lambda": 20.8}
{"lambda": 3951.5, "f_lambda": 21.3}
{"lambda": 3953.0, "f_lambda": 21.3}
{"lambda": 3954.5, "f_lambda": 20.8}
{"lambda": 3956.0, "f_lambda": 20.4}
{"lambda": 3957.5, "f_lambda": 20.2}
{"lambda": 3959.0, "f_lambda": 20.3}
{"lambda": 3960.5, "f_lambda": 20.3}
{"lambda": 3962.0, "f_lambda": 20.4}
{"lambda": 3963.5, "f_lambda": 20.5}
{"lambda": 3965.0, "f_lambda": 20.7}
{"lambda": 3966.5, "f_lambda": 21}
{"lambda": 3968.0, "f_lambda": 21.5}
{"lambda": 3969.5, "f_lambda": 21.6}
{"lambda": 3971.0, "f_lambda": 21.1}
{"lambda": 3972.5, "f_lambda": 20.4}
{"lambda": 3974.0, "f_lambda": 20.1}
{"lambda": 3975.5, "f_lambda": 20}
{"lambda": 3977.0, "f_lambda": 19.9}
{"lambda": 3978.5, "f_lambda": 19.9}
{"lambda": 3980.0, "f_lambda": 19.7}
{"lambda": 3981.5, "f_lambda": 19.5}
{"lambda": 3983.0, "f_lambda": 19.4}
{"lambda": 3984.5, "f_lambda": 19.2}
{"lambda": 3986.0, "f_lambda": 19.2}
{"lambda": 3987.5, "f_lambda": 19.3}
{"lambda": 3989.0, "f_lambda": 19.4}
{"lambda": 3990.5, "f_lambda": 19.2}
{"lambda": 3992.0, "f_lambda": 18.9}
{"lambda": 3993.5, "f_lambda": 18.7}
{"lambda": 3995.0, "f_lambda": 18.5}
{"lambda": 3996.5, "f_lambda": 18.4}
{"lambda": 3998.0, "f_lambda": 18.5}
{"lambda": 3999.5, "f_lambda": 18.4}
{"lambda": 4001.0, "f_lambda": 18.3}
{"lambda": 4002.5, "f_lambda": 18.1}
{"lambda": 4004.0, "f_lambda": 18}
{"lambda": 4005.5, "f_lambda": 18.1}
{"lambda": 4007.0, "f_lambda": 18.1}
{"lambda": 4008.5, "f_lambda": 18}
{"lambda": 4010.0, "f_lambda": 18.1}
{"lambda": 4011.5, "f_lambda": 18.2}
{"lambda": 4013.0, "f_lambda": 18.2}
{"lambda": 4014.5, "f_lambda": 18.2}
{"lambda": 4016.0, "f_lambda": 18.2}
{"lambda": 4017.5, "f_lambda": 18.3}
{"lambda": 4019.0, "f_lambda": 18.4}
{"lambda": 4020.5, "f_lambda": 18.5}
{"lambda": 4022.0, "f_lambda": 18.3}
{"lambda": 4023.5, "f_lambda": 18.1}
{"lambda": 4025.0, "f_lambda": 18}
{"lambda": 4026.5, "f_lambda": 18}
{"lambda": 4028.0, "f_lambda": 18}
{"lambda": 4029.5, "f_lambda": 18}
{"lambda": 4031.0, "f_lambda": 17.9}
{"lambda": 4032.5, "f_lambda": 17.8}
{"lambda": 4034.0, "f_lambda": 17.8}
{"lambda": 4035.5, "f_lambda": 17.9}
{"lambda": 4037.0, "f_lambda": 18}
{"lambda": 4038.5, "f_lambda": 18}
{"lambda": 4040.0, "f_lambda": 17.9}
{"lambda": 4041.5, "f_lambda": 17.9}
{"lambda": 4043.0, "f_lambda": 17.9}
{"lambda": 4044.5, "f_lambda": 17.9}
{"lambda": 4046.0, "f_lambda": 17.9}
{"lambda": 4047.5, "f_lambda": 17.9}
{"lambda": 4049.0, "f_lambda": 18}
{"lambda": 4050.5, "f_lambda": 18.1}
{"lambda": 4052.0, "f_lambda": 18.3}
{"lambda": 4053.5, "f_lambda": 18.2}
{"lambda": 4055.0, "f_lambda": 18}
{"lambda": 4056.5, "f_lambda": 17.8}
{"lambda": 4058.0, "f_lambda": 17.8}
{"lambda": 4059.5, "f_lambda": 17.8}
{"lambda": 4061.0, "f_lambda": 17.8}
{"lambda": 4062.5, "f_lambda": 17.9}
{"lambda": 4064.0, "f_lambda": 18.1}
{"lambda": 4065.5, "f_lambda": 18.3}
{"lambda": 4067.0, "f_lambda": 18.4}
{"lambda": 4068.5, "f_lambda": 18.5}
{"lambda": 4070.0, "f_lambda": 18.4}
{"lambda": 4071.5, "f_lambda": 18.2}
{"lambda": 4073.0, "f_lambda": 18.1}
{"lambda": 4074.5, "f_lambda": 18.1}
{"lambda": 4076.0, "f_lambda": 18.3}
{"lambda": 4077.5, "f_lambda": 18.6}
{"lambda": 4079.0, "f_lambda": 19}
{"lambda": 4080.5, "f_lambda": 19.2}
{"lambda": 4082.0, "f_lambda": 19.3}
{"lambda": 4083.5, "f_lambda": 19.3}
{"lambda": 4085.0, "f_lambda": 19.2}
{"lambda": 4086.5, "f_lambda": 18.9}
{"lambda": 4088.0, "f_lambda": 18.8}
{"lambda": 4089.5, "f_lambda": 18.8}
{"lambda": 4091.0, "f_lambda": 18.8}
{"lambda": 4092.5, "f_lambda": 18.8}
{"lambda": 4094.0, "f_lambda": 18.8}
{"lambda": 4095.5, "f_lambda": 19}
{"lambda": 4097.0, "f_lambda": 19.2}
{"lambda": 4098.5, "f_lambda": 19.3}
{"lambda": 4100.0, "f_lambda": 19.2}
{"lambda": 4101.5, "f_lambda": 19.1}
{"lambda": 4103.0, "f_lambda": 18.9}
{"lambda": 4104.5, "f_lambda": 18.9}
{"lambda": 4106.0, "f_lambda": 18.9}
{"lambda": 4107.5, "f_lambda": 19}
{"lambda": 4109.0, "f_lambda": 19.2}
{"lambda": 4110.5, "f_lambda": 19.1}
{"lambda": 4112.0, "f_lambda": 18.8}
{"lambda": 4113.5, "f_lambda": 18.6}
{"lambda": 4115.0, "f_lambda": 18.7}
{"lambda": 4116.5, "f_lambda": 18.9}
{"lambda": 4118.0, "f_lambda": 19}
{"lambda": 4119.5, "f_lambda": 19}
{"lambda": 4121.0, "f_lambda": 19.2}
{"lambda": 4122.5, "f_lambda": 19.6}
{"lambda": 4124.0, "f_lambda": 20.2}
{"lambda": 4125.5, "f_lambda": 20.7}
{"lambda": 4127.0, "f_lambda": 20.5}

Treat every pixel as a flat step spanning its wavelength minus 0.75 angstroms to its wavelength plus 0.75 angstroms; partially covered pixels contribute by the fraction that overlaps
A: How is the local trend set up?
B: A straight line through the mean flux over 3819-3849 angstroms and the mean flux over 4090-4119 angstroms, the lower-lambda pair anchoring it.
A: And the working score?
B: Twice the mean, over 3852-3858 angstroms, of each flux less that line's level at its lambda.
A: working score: 0.9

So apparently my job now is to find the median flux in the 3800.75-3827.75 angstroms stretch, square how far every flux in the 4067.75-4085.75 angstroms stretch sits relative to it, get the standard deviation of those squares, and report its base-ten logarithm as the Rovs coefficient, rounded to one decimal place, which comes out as 0.5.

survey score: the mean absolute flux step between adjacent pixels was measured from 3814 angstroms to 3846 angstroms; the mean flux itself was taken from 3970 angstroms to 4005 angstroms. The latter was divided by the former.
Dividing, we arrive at 113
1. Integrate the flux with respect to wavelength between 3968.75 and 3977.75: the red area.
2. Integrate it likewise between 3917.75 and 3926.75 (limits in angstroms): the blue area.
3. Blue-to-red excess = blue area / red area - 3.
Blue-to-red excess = -2.00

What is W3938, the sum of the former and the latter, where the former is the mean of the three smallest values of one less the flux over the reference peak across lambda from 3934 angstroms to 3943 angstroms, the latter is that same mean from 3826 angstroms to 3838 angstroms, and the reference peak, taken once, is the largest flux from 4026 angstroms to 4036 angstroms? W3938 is -0.43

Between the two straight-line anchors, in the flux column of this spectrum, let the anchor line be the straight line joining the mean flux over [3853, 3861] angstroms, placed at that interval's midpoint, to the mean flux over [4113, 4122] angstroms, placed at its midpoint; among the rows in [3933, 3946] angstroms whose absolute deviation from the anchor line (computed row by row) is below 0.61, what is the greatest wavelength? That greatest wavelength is 3936.5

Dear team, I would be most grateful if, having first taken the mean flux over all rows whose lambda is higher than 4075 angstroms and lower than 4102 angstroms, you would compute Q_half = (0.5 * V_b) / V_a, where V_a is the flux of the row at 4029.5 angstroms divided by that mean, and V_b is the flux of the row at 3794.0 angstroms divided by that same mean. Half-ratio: 0.63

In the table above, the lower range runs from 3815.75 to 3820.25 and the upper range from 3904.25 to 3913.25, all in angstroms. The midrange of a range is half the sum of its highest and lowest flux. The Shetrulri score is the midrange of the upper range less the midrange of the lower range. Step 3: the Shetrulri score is -2.2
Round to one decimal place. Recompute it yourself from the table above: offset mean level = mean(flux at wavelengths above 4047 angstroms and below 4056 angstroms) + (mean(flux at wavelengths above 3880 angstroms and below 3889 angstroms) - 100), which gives -60.1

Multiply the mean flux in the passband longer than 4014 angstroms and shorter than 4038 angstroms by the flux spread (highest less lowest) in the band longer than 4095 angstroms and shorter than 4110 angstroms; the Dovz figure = 7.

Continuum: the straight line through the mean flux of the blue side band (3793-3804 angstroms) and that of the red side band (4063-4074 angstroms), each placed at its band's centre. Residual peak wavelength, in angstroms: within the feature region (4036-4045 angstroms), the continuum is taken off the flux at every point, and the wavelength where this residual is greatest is 4038.5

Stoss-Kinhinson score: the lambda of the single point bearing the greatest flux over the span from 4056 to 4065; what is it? 4064.0 angstroms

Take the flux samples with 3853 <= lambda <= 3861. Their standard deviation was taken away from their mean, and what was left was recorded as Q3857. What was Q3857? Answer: 22.7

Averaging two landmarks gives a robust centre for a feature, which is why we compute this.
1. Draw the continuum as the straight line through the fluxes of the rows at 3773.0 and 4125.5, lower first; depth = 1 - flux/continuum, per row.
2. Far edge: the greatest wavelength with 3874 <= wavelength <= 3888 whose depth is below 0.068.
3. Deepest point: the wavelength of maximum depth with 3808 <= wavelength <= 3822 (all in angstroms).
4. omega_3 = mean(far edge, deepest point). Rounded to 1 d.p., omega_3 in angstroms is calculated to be 3848.0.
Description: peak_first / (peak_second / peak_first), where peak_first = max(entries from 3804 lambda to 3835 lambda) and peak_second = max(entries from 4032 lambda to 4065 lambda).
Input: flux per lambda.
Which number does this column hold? 28.7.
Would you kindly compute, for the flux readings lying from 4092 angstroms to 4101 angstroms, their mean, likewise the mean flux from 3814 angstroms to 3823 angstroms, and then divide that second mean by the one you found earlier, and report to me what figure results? 1.16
